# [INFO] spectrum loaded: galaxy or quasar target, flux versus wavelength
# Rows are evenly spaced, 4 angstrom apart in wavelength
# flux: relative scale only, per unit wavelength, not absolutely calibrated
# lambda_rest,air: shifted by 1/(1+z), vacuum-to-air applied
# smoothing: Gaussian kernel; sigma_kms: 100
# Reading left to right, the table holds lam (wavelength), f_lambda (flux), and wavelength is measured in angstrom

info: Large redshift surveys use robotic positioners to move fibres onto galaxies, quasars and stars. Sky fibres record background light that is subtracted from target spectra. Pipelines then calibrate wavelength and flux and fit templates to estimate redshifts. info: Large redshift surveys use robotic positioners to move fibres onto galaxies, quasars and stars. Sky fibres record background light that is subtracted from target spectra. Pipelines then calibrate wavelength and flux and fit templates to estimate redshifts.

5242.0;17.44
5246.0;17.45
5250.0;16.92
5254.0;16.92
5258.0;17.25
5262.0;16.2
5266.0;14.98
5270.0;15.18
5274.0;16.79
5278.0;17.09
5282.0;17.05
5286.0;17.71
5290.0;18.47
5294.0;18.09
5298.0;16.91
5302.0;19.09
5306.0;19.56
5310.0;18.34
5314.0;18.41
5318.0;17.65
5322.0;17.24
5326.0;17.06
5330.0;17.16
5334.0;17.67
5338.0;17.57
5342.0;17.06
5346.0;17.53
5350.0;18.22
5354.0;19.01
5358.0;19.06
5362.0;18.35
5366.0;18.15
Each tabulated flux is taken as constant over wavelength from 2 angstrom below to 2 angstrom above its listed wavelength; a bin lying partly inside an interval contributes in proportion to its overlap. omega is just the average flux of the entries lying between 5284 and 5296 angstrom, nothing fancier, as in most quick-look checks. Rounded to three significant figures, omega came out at 18.1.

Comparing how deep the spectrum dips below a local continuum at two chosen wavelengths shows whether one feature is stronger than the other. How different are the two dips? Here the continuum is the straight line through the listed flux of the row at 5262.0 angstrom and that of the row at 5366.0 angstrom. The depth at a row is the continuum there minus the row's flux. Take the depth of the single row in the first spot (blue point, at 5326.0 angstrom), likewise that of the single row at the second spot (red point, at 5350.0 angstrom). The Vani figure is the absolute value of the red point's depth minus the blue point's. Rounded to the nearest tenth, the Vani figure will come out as 0.7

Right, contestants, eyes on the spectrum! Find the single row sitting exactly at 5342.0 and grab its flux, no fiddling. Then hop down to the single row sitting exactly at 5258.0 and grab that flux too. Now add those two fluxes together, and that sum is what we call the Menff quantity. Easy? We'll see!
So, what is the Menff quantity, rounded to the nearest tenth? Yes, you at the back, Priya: 34.3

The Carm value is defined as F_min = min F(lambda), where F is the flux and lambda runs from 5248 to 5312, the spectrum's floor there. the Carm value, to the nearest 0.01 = 14.98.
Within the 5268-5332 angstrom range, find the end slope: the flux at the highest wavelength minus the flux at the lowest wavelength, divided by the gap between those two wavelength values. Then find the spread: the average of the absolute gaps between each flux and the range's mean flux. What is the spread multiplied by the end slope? 0.03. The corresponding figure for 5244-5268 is -0.08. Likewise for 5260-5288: 0.05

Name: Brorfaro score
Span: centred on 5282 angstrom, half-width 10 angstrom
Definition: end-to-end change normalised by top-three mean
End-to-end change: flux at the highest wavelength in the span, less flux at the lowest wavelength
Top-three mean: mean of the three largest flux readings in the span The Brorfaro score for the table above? 0.09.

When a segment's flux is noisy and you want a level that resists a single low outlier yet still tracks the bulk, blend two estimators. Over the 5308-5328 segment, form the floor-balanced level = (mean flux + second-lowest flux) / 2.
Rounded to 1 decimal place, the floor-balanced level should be 17.5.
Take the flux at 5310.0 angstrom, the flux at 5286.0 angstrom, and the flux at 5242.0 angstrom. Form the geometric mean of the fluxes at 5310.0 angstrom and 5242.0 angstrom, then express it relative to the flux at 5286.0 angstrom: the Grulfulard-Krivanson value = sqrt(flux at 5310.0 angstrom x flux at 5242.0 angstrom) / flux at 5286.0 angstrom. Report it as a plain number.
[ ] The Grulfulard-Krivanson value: 1.01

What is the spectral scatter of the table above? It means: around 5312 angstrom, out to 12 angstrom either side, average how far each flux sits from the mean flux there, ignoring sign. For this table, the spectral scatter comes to 0.64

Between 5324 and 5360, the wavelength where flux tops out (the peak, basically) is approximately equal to 5358.0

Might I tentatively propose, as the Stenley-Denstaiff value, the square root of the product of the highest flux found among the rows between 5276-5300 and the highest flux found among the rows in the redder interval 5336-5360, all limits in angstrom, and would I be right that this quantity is 18.76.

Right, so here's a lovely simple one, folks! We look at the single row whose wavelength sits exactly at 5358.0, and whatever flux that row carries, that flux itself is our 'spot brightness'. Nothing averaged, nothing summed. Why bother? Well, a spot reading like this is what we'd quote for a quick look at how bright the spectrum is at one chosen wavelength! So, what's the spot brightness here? 19.06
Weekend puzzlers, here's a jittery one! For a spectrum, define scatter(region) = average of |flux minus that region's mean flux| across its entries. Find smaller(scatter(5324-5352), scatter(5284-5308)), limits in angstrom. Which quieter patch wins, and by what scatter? 0.32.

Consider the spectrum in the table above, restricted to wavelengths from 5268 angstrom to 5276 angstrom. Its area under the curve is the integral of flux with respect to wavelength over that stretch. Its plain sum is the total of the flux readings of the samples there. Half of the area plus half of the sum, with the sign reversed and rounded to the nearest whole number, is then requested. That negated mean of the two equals -80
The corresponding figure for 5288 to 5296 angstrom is -91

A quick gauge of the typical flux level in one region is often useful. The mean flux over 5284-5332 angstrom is 18.0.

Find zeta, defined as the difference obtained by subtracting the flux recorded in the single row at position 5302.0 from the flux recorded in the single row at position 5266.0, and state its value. -4.1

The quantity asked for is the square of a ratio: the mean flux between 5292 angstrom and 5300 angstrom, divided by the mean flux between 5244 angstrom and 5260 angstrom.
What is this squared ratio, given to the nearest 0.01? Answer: 1.04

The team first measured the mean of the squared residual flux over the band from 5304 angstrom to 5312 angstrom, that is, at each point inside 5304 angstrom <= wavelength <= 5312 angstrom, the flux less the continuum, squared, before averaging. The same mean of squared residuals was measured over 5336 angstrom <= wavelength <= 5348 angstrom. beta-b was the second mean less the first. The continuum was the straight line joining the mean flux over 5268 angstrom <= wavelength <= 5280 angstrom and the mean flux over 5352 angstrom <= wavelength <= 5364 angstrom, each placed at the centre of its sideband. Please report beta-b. -2.05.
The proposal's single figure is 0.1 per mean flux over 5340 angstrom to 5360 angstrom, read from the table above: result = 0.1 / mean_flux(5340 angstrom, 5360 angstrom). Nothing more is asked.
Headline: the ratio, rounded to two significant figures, 0.0055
